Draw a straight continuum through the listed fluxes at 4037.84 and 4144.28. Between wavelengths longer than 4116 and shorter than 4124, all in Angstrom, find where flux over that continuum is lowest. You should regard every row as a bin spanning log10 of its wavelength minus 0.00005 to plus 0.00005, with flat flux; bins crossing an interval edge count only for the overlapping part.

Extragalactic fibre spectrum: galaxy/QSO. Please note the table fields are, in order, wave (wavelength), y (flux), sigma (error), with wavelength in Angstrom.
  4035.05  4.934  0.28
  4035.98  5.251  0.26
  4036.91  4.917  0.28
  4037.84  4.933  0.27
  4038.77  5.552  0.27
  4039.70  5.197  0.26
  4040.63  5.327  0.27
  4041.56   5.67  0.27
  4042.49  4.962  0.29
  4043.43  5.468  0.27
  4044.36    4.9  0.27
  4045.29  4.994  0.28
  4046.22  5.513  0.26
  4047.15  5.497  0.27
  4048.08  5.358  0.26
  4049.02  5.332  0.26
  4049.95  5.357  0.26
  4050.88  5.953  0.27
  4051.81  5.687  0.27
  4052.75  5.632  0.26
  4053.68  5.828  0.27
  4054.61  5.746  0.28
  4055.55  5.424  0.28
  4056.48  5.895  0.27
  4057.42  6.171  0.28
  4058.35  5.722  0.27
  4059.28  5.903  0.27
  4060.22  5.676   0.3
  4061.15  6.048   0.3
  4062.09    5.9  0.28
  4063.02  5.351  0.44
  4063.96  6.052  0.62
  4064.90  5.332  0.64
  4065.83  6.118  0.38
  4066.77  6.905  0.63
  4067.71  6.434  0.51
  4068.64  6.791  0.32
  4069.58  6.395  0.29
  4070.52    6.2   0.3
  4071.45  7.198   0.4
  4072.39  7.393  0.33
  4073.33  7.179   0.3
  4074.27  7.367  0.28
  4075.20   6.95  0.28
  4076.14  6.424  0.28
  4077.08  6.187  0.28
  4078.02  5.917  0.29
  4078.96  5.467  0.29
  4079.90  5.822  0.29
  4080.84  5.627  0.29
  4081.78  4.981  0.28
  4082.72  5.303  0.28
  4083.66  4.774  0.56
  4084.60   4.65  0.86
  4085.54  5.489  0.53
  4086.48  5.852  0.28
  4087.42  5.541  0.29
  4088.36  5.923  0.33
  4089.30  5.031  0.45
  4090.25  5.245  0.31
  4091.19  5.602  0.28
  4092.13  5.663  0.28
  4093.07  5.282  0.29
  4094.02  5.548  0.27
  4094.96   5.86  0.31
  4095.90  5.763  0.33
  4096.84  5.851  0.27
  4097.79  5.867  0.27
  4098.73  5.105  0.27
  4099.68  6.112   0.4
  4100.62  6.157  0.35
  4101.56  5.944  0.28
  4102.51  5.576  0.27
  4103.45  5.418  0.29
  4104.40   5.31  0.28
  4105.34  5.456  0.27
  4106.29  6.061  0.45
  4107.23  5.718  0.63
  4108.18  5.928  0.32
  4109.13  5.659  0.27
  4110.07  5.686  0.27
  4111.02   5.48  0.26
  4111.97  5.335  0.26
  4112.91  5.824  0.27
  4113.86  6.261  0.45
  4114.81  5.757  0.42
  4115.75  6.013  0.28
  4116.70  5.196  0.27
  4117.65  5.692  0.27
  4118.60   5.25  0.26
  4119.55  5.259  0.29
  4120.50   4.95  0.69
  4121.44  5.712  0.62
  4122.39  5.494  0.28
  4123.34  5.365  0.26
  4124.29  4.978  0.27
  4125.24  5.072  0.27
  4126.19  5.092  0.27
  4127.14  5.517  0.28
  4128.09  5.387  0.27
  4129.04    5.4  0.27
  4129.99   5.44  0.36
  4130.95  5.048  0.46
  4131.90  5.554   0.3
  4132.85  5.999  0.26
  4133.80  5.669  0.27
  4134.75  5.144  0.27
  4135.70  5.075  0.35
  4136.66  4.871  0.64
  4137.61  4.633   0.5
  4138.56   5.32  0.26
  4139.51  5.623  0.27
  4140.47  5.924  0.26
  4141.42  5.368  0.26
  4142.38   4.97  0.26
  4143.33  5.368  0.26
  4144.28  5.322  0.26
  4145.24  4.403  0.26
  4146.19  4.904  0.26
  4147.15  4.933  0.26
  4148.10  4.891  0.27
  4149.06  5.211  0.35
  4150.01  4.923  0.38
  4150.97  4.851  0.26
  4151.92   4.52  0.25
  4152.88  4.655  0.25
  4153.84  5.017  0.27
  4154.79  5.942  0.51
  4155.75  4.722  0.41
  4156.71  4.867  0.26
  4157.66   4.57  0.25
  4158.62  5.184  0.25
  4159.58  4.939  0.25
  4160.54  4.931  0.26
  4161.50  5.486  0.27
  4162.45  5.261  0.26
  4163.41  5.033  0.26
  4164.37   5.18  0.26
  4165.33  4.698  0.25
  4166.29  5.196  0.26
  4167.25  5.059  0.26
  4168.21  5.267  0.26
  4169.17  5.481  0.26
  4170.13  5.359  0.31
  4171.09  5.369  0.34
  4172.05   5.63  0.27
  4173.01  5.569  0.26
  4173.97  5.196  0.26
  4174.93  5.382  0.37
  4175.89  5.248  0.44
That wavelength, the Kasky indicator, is 4120.50 Angstrom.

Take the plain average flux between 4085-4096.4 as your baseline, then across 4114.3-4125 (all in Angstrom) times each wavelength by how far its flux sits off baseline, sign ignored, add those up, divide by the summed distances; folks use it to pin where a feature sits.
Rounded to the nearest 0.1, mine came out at 4119.7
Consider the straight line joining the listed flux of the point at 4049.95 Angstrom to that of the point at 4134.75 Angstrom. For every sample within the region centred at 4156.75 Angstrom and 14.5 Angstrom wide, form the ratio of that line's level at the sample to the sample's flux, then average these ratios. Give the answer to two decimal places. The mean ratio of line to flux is 1.02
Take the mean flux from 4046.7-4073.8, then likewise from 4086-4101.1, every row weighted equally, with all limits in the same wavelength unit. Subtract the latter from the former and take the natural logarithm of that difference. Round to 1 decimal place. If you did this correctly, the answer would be -1.0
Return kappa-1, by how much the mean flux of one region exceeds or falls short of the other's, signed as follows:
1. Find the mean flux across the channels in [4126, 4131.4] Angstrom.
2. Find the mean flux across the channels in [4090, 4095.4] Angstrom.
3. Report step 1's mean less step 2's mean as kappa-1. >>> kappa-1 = -0.2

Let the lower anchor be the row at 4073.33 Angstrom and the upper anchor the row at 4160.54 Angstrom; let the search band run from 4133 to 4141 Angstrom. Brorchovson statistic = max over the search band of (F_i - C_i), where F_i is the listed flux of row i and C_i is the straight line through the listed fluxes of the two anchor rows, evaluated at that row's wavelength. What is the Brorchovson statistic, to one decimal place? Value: 0.5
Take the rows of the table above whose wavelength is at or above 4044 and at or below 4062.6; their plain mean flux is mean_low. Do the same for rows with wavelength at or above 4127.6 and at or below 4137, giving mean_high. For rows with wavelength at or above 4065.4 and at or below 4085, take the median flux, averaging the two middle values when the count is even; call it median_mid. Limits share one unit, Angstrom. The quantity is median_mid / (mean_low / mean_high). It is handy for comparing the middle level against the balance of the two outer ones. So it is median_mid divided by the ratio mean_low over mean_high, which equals 5.9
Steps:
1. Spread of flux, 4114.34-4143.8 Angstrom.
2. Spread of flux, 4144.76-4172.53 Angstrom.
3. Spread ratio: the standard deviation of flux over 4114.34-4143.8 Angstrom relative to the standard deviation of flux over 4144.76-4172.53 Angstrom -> 0.98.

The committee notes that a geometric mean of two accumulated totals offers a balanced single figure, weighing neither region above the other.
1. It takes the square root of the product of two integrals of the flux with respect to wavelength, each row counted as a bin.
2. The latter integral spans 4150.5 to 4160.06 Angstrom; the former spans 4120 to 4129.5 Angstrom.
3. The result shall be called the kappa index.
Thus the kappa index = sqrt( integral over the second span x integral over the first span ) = 48.7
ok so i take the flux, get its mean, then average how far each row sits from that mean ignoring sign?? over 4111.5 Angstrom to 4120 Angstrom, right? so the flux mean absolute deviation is 0.32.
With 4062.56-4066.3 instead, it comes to 0.37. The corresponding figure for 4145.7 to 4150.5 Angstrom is 0.10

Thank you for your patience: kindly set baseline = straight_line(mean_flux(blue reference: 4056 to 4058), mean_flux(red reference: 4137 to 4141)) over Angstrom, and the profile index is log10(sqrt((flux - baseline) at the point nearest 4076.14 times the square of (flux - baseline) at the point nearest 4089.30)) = -0.26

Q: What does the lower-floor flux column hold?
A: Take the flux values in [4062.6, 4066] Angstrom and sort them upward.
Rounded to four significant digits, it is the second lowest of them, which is 5.351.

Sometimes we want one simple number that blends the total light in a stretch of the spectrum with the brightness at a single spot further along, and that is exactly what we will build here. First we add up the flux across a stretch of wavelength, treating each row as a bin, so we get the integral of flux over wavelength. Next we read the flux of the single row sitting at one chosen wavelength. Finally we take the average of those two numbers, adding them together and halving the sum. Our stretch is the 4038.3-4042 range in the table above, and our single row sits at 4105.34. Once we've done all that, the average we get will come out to 12.8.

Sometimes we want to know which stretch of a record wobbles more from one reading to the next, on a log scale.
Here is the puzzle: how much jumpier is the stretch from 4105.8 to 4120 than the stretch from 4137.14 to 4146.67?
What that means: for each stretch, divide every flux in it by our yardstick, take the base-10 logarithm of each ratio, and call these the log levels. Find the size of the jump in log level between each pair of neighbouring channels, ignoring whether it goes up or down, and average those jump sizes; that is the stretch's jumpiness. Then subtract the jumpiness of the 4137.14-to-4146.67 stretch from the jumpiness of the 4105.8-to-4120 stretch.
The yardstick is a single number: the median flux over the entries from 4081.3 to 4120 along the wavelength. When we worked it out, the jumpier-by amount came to -0.013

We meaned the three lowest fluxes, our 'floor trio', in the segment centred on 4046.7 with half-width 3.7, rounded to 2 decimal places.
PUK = 5.08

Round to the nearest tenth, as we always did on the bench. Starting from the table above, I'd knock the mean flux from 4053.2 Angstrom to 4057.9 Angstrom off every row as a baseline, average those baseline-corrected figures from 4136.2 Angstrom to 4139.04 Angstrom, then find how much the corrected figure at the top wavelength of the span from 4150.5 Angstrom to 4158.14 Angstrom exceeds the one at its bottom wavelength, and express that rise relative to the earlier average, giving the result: 0.3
